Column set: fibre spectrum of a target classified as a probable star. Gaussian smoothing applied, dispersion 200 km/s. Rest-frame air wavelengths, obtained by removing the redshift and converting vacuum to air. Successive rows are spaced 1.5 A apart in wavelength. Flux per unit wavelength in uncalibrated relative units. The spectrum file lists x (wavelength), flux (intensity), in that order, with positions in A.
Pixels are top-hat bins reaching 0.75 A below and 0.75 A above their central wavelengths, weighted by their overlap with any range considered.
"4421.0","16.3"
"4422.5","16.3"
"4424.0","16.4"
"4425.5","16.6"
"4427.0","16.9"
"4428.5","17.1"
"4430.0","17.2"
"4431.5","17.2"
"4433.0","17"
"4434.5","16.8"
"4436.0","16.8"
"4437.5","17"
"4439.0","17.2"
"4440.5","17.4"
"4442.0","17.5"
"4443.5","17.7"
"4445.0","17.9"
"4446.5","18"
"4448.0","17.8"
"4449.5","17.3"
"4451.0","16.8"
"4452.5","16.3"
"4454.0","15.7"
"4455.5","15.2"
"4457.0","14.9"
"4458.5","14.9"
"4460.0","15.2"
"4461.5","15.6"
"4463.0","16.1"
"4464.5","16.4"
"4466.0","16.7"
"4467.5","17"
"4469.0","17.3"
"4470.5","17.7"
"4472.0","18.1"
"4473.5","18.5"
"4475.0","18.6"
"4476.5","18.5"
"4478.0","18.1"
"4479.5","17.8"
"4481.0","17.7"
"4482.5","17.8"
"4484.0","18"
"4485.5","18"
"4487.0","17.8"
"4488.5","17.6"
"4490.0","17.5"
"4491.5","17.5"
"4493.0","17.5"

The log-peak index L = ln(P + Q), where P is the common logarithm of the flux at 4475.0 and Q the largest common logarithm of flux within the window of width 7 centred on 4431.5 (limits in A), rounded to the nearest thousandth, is 0.918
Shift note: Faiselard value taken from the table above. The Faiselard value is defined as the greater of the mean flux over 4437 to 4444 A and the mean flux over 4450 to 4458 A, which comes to 17.4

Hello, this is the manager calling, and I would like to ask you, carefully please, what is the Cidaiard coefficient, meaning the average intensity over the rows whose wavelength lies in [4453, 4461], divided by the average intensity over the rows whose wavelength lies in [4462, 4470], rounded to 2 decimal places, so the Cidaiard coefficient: 0.91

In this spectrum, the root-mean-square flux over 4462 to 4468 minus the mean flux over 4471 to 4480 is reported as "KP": -1.7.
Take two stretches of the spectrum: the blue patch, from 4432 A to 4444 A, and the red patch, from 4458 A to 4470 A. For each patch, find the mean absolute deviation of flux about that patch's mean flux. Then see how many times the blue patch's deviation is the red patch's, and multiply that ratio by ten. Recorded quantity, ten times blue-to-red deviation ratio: 4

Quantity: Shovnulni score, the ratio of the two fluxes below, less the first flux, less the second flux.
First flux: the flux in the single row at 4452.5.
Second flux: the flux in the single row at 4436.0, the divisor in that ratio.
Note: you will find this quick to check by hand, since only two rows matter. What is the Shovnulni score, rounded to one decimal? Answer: -32.1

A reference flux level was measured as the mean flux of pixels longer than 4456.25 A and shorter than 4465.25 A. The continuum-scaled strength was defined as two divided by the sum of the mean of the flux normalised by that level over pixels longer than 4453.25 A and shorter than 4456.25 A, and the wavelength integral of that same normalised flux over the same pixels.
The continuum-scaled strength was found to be 0.50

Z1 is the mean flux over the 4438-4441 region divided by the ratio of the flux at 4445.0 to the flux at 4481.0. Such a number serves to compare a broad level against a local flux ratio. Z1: 17.1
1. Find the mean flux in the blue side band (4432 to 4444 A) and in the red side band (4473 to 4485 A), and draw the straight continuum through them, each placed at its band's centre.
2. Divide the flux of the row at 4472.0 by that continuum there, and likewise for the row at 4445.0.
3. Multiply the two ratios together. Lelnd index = 1.04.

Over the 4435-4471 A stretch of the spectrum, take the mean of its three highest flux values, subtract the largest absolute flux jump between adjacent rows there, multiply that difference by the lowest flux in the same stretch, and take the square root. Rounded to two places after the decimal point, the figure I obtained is 16.06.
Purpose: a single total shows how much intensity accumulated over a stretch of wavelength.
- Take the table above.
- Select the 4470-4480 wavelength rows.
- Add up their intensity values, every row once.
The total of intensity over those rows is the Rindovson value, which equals 127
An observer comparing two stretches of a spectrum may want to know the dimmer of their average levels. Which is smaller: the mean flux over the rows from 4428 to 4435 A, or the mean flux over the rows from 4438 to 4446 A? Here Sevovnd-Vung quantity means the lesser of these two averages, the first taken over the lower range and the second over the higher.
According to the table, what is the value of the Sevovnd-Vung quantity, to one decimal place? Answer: 17.1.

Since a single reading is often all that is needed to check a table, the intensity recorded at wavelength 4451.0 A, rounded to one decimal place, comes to 16.8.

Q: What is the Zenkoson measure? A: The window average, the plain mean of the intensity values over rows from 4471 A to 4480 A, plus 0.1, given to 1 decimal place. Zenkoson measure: 18.4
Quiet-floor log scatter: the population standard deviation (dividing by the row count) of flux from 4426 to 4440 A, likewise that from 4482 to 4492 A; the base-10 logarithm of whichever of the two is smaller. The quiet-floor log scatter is -0.81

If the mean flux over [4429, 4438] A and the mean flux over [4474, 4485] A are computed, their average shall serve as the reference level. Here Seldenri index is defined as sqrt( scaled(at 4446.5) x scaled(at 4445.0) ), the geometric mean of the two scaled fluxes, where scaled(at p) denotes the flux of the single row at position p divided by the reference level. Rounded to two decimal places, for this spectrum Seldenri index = 1.02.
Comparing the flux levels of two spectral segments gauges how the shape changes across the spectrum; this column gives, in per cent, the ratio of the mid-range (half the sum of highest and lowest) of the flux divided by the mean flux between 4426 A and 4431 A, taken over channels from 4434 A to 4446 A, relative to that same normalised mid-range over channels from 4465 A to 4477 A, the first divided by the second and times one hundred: 98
